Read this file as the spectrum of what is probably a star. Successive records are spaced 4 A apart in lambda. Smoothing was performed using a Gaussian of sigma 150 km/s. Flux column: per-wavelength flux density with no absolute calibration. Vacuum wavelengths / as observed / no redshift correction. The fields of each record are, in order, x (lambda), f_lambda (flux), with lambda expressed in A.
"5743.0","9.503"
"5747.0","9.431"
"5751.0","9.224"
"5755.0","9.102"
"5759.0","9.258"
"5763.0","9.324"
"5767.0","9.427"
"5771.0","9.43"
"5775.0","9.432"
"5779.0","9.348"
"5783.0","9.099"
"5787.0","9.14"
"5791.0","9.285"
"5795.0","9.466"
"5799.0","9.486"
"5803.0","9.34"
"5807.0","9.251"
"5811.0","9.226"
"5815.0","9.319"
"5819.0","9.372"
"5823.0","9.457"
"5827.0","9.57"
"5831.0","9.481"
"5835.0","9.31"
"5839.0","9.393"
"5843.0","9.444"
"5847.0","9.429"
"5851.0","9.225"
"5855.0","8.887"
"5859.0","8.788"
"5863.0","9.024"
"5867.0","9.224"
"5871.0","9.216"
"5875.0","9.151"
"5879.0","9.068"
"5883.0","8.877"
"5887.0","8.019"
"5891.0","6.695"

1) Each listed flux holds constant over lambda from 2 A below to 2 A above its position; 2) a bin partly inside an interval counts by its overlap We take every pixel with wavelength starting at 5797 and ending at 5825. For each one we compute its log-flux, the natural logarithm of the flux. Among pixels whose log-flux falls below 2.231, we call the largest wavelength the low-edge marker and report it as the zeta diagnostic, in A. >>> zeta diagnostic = 5811.0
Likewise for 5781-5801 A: 5791.0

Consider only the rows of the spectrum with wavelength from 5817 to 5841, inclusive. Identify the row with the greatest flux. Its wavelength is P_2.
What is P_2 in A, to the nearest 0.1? 5827.0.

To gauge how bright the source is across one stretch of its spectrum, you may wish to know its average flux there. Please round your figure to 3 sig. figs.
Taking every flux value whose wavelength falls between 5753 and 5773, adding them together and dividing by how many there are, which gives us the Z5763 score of 9.31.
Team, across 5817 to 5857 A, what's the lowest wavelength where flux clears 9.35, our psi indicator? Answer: 5819.0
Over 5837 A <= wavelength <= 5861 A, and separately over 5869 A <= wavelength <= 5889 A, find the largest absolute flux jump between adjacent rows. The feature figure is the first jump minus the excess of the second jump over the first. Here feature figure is -0.18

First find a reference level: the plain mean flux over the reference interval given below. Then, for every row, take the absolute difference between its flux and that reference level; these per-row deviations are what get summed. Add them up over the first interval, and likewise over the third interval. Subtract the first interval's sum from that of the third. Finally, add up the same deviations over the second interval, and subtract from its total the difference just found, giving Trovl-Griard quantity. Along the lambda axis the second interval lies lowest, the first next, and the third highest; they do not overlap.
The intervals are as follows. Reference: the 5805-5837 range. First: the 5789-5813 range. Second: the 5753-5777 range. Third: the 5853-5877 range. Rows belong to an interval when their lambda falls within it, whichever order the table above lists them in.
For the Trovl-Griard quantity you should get -0.75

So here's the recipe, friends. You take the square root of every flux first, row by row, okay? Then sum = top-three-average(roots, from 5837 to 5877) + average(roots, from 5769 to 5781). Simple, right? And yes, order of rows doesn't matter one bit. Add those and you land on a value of 6.14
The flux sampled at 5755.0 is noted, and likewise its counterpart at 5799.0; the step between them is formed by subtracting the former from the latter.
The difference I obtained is 0.38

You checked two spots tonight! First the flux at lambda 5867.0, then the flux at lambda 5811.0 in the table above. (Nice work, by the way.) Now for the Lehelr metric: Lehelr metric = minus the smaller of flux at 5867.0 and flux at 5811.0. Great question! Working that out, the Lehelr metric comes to -9.22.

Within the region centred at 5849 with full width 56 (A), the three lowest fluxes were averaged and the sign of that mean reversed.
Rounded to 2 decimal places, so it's -8.90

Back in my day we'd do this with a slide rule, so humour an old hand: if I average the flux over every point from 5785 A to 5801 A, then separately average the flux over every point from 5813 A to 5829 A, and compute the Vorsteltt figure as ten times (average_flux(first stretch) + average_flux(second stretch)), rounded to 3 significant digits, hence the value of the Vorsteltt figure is 188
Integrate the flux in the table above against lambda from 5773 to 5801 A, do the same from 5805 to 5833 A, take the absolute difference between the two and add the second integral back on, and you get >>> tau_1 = 264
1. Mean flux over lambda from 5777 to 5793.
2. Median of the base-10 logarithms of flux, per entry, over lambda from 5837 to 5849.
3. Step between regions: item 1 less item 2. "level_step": 8.24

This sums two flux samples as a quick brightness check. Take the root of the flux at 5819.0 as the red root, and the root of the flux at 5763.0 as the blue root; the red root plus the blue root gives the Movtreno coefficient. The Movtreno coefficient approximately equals 6.11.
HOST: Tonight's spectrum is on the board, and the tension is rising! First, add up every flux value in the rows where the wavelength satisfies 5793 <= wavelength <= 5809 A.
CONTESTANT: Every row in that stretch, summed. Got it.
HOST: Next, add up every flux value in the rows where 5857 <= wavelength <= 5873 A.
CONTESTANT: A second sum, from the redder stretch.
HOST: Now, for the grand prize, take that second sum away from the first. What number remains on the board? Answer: 1.3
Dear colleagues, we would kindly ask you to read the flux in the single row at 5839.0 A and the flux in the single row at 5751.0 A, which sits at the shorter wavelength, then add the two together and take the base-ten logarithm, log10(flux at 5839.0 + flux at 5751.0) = 1.27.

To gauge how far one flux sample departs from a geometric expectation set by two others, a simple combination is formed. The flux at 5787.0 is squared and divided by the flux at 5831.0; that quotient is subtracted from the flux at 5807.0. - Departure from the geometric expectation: 0.44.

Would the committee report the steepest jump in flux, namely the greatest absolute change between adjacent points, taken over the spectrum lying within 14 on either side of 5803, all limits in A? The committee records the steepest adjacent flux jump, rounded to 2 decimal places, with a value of 0.18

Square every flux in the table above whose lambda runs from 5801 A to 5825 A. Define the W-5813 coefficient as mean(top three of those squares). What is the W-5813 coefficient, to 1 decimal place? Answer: 88.2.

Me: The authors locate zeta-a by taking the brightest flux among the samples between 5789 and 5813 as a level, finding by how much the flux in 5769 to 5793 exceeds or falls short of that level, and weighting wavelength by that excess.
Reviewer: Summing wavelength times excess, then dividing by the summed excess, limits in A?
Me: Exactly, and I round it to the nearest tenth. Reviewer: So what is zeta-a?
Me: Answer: 5784.1 A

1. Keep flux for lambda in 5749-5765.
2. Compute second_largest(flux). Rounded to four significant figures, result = 9.258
